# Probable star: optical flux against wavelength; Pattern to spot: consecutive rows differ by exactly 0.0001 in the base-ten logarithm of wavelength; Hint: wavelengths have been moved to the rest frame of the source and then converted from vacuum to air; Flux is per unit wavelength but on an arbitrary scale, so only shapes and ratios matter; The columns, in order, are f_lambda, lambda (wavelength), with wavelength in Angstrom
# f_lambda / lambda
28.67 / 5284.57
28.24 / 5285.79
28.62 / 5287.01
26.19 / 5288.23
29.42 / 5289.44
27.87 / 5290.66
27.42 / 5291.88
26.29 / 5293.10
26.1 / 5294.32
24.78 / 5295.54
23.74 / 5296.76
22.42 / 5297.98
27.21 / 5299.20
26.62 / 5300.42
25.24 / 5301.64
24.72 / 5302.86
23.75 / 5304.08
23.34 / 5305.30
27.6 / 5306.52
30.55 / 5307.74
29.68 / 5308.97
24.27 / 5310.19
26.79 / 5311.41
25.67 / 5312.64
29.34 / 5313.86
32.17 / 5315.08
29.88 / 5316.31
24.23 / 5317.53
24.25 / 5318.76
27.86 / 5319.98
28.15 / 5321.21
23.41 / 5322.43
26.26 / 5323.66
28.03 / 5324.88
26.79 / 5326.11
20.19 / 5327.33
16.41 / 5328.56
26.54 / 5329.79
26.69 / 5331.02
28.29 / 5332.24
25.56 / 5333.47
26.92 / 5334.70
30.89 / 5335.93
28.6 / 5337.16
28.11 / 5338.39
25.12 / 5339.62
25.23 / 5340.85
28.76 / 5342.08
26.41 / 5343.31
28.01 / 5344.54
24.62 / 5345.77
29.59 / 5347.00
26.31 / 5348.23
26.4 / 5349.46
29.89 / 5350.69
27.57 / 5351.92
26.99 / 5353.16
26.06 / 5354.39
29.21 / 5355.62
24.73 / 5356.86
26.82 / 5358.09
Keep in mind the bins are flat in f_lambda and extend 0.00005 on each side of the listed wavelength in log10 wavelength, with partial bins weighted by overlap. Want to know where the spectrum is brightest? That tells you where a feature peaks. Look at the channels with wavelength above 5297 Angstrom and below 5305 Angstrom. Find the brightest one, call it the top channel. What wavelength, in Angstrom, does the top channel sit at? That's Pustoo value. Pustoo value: 5299.20 Angstrom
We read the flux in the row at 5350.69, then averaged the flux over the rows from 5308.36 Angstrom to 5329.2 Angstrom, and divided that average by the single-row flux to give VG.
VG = 0.87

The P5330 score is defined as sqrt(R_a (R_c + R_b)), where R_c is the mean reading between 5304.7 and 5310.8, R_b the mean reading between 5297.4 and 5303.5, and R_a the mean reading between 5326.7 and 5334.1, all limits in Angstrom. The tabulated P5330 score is 35.4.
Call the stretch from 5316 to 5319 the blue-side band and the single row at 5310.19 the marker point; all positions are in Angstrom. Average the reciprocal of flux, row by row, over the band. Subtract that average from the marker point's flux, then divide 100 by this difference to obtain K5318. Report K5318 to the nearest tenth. 4.1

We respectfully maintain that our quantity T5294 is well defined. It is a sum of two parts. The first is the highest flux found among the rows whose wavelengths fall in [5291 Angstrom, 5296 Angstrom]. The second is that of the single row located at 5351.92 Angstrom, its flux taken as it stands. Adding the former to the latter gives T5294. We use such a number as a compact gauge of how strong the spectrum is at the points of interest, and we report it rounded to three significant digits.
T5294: 55.0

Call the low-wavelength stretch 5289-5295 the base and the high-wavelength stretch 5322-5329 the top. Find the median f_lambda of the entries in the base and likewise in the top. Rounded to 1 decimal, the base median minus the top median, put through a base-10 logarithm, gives 0.4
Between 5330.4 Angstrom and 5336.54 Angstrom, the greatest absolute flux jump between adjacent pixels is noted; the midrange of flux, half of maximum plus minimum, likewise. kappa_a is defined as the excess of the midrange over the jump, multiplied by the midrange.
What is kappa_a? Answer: 685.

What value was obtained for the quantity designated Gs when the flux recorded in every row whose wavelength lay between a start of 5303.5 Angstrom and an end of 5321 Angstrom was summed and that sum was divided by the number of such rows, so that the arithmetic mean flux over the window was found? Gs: 27.1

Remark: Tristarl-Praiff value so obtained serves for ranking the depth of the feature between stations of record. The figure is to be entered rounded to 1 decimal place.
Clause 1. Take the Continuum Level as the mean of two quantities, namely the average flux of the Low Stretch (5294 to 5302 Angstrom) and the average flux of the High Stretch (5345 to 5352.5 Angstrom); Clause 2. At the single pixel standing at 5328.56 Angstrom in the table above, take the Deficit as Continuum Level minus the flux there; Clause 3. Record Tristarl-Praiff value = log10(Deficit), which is 1.0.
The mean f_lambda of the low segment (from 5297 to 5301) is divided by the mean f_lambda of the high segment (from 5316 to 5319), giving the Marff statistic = 0.97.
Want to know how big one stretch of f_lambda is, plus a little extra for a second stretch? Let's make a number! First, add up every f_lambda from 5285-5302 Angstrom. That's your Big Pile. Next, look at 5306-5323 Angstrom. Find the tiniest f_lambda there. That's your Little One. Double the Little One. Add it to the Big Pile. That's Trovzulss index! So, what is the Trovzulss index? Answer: 417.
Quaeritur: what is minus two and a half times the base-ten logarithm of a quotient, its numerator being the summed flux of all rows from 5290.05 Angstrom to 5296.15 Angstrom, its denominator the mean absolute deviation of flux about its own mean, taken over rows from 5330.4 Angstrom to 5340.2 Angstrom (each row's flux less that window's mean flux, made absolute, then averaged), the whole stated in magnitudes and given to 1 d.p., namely -4.9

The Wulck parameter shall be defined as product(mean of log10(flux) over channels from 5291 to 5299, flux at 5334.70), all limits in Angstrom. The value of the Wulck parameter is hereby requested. 37.7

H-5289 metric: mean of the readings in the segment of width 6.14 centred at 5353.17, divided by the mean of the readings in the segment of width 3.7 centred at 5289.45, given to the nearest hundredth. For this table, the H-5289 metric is 1.00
